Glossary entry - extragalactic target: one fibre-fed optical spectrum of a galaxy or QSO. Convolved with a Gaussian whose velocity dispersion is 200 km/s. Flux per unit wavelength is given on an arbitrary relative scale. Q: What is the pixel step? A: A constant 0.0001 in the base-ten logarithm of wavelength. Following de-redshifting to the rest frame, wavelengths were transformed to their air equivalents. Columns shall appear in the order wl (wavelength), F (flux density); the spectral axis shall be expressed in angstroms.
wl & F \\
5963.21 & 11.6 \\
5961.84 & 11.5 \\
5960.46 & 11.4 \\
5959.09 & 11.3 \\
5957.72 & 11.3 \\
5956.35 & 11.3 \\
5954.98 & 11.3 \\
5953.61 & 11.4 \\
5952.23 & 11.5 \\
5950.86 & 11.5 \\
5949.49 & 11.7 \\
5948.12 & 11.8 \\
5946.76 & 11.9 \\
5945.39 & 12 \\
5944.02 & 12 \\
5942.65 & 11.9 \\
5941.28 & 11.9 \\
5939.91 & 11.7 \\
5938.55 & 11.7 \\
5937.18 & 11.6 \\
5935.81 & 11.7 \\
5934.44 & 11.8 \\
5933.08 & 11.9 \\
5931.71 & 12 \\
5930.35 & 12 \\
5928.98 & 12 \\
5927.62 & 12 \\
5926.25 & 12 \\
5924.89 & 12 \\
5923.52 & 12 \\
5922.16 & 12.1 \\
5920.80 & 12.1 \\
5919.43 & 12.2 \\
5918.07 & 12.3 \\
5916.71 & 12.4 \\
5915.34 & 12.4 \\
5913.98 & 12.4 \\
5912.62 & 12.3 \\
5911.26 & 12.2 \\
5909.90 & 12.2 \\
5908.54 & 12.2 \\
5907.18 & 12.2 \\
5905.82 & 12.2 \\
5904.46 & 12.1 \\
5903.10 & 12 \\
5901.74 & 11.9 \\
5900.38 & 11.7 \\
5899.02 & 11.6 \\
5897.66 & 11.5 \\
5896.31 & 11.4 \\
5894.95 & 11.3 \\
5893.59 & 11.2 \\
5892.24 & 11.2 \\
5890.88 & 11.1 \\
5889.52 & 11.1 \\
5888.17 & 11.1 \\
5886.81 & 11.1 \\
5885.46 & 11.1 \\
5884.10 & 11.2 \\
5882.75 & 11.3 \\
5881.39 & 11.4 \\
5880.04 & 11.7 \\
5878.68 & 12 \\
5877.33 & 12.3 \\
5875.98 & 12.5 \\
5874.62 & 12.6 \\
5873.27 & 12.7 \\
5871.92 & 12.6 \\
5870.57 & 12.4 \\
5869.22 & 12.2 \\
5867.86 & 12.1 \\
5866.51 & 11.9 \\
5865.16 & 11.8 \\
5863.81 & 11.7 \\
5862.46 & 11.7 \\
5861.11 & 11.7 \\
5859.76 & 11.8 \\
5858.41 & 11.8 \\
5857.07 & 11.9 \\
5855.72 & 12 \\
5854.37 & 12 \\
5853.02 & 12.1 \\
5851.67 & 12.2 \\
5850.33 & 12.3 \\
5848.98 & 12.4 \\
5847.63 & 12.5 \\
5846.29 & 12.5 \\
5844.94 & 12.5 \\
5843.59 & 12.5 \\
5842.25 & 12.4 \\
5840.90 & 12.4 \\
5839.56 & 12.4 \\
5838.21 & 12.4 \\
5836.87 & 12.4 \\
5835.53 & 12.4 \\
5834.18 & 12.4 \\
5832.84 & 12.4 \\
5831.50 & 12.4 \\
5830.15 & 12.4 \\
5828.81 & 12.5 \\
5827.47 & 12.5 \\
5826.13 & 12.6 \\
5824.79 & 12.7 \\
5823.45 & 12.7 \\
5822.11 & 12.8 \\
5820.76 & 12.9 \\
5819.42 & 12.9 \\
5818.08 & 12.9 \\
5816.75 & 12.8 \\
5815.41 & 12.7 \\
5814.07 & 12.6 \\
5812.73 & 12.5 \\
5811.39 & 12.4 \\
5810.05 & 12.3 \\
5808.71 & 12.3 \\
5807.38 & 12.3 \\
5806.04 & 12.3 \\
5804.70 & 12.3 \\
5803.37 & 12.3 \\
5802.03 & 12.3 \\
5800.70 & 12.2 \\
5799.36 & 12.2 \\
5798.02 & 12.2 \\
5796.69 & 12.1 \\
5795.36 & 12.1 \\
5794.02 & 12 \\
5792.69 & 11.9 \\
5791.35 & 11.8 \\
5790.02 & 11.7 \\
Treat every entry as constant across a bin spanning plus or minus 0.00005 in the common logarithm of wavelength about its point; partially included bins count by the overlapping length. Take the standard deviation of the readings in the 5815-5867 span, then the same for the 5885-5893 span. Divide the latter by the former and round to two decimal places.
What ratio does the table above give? 0.11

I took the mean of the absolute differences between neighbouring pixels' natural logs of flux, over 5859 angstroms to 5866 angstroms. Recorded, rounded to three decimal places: 0.004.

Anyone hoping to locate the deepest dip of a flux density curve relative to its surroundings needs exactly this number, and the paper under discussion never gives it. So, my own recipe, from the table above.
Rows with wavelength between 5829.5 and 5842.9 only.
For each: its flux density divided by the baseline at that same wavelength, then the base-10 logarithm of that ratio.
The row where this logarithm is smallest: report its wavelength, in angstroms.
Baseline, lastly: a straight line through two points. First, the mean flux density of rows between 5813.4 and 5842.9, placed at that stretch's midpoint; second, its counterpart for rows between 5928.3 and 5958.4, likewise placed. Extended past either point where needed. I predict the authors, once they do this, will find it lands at 5830.15 angstroms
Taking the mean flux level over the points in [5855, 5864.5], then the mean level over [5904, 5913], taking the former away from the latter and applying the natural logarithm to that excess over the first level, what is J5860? -0.92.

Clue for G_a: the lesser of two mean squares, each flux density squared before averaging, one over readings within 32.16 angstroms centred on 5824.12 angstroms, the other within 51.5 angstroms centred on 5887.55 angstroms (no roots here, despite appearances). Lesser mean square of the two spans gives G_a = 140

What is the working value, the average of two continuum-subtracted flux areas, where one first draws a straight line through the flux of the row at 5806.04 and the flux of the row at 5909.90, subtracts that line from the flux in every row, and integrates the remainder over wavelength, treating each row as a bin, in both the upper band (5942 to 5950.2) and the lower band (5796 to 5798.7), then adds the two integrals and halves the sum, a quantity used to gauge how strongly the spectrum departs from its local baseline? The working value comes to -1.4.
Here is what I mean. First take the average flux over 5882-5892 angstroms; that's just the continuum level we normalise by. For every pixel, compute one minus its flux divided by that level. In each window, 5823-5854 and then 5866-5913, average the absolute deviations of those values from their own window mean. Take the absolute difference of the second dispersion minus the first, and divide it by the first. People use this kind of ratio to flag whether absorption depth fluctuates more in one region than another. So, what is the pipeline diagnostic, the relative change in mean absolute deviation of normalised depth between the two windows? 3.9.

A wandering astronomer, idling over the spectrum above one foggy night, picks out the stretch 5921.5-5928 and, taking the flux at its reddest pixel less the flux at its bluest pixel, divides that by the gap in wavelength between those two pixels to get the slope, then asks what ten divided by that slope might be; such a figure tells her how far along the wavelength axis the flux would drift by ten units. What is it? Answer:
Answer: -546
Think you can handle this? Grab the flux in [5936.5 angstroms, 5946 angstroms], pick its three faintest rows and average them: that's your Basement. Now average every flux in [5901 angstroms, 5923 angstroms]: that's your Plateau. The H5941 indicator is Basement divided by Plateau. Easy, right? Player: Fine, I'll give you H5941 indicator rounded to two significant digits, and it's 0.96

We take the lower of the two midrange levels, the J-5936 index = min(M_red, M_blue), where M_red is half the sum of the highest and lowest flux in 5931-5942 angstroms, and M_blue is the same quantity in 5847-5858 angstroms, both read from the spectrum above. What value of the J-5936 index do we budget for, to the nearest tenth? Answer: 11.8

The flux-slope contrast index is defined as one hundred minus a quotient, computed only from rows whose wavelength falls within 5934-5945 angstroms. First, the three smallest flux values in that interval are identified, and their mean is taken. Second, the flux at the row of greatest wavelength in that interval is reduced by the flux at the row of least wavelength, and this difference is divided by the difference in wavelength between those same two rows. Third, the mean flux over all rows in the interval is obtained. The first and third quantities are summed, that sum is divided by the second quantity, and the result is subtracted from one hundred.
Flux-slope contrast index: -1023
